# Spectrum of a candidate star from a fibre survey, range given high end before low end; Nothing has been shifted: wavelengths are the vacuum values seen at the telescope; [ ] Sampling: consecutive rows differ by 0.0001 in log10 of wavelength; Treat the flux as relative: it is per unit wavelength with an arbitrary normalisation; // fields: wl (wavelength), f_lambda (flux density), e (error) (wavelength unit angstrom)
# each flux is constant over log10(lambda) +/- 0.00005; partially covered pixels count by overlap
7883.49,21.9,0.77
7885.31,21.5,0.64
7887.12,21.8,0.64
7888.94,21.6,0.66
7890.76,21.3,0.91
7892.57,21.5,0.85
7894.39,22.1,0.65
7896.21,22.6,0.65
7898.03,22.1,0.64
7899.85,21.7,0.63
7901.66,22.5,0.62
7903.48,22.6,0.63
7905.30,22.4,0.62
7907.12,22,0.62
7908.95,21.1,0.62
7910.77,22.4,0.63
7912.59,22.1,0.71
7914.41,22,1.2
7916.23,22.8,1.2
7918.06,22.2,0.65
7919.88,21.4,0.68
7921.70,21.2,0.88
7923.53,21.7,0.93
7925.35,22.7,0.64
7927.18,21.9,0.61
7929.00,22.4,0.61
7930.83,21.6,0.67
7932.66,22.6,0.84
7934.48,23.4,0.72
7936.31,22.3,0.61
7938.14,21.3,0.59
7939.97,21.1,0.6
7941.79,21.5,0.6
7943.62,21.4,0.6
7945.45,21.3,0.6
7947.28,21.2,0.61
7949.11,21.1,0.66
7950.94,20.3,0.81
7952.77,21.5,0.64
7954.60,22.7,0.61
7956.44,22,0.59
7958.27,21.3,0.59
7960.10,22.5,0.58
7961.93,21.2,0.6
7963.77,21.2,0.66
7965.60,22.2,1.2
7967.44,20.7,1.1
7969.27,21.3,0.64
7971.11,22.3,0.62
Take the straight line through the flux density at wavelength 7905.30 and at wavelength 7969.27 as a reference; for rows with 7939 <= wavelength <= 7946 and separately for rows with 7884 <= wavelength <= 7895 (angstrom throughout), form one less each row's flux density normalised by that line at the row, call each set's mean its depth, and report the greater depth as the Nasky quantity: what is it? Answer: 0.046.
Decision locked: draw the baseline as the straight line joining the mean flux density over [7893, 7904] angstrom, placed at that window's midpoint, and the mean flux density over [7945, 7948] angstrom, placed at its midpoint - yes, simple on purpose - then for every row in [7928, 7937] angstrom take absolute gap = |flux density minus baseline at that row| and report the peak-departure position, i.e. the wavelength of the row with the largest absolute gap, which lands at 7934.48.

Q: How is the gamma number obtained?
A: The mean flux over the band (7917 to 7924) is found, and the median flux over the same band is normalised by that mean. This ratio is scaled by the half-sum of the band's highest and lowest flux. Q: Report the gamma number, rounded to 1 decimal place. 21.6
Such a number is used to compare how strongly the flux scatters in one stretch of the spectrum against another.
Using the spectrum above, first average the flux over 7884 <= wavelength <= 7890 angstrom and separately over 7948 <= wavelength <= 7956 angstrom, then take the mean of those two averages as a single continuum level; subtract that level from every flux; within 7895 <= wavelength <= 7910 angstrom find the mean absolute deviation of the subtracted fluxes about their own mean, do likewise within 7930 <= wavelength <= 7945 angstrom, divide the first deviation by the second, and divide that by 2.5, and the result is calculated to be 0.25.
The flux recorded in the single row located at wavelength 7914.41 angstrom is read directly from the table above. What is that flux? 22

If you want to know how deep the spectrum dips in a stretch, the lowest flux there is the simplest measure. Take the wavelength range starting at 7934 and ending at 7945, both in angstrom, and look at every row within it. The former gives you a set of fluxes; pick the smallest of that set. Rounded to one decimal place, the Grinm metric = 21.1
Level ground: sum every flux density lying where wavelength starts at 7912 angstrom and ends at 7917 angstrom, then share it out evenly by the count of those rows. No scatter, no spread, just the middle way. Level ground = 22.3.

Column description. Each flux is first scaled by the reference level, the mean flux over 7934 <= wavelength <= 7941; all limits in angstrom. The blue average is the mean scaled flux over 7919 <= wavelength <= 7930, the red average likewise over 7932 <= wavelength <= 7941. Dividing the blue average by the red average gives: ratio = 0.99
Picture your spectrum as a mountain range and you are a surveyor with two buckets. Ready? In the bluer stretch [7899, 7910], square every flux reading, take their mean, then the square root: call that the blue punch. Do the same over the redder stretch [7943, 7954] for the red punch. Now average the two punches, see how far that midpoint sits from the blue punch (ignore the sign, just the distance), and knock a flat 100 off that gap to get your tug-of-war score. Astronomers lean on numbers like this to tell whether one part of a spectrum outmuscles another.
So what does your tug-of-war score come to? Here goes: -99.5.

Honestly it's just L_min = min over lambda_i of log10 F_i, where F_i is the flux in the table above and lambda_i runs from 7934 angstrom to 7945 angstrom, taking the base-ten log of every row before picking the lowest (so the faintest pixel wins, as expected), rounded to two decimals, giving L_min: 1.32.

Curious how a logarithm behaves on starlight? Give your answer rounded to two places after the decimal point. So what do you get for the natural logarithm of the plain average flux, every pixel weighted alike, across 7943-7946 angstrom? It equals 3.06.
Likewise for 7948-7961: 3.07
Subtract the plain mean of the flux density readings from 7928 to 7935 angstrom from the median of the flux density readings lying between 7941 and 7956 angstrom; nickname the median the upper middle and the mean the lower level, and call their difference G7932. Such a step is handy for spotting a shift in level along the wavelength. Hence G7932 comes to -1.1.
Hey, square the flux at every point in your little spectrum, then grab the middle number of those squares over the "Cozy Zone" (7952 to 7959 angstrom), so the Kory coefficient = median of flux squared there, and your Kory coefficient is 473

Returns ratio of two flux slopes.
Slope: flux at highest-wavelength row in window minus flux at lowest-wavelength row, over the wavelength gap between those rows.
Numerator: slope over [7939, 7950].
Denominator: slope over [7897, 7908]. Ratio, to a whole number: 0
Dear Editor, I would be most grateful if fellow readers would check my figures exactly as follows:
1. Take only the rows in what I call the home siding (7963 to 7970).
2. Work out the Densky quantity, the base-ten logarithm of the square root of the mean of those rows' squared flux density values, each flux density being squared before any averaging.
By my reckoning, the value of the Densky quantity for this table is 1.330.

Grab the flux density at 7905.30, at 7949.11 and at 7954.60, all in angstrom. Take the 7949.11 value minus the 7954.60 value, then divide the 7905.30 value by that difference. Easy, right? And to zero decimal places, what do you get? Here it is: -14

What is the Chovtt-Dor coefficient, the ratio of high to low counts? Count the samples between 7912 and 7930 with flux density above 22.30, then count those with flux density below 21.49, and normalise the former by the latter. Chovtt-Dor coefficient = 1.5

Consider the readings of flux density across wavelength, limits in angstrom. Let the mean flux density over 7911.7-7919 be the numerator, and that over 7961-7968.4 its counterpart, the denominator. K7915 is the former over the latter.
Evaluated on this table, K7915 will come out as 1.04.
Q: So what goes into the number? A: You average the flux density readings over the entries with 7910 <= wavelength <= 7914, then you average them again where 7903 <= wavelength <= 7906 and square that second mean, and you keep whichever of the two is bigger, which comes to 506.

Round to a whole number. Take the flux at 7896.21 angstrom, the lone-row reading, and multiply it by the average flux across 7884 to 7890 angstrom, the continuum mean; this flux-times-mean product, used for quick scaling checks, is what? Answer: 489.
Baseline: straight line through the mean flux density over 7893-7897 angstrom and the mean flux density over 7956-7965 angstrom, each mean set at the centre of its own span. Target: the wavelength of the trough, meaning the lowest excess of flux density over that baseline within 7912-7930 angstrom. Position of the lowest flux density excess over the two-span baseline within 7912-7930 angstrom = 7921.70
